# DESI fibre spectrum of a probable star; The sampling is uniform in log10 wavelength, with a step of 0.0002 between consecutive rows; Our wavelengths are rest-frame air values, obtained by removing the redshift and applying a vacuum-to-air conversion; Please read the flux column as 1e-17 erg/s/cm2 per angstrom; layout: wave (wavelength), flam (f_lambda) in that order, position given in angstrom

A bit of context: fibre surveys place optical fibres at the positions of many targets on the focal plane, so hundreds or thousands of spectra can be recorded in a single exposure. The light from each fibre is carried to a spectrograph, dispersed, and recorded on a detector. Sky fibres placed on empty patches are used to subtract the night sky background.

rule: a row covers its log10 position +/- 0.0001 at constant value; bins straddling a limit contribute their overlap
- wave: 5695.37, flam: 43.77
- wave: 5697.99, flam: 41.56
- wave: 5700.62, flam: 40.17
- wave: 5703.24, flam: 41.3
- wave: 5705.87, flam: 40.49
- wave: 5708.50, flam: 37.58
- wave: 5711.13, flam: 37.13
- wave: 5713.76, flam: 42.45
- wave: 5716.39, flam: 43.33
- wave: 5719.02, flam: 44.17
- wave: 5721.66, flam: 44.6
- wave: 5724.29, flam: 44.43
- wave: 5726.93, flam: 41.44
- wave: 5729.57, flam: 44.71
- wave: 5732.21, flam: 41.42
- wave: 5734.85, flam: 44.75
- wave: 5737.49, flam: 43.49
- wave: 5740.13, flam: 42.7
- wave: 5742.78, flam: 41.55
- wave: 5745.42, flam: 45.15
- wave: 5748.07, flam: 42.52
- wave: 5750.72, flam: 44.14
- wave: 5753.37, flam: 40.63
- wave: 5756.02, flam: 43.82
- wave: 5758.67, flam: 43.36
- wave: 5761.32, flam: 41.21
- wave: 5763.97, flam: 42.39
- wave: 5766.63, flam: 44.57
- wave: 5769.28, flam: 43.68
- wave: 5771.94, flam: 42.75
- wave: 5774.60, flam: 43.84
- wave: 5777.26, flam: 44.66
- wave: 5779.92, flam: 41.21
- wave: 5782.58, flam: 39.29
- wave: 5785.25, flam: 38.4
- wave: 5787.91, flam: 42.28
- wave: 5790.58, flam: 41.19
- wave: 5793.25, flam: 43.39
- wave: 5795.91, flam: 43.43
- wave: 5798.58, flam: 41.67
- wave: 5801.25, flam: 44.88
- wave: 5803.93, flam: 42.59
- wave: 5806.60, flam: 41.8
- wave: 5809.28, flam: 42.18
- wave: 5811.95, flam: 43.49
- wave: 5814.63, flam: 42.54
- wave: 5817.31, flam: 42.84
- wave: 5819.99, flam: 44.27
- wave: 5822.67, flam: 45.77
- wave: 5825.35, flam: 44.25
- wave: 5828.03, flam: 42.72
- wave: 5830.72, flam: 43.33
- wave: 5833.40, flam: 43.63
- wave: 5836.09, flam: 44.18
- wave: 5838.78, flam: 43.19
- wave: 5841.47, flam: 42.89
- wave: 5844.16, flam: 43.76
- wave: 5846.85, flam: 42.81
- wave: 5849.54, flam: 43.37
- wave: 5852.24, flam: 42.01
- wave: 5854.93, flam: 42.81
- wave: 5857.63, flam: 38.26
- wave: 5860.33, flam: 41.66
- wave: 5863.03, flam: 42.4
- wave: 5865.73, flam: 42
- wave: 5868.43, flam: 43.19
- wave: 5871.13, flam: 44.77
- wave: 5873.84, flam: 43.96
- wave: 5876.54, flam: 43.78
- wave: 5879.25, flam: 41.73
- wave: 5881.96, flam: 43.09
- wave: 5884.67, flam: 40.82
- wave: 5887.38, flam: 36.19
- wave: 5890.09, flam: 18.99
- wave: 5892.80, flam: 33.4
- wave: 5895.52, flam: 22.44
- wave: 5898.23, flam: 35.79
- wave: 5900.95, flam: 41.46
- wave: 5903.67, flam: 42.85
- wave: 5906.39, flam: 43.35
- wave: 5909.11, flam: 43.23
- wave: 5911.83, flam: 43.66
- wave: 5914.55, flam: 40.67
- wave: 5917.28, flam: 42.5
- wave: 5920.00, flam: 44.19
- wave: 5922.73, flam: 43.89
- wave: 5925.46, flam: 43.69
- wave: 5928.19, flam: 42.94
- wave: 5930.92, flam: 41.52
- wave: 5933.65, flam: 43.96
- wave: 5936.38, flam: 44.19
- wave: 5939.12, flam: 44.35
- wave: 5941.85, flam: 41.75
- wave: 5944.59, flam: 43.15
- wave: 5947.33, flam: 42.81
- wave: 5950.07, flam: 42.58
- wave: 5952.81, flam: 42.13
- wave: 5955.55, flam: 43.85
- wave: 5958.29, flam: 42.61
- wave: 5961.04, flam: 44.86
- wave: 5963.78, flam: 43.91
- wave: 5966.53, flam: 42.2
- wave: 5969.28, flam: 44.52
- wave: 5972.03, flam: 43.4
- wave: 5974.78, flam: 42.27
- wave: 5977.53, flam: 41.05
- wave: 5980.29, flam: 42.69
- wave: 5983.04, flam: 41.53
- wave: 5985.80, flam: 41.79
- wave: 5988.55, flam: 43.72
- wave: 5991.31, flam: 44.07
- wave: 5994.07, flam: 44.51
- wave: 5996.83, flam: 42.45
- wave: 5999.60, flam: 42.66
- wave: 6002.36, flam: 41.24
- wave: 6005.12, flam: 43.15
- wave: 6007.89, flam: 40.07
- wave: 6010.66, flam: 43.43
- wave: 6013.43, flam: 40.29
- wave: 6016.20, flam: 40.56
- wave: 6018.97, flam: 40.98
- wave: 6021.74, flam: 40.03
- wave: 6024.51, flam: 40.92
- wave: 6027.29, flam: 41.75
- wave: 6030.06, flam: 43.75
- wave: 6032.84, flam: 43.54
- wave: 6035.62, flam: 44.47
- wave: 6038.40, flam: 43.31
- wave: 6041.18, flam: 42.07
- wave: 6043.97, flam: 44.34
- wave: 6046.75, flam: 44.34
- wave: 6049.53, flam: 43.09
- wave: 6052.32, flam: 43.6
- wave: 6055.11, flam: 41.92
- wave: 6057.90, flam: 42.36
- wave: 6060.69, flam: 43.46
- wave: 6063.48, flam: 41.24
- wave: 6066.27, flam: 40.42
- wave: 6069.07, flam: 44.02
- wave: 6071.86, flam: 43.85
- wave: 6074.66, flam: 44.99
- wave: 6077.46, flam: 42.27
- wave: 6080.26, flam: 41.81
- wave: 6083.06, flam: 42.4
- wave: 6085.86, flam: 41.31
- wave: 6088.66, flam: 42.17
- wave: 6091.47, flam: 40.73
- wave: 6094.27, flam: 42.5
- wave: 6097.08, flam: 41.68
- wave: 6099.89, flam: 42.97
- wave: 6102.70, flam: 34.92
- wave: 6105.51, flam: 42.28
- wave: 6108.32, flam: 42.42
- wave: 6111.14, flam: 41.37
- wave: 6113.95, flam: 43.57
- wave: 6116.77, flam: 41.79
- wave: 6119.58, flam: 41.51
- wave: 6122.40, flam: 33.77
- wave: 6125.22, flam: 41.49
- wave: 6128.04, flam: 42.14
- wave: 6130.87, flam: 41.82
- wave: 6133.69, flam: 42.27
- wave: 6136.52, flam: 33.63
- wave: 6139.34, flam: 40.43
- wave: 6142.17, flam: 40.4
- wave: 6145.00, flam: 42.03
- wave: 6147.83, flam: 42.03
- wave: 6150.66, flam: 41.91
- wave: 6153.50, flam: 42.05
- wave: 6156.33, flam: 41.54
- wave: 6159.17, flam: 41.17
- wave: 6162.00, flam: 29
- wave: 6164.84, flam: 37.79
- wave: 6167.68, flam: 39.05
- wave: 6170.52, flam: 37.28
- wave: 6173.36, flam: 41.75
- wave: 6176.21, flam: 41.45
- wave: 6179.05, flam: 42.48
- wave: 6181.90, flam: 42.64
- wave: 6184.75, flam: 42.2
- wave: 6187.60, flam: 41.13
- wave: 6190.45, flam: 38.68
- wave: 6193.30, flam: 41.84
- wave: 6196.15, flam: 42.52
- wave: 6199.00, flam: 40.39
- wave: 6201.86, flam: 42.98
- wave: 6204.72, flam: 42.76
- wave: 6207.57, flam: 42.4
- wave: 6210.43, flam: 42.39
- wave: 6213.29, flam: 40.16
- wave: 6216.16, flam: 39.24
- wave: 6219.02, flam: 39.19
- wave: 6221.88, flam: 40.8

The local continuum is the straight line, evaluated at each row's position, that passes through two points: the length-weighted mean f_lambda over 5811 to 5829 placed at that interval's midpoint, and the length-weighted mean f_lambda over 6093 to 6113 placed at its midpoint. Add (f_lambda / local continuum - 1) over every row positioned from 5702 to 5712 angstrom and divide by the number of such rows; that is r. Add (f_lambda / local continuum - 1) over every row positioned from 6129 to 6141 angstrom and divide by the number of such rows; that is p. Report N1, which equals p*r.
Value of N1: 0.0042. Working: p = -0.03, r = -0.13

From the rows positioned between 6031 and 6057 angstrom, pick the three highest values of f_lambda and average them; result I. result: 44.4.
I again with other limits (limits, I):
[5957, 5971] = 44.4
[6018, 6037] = 43.9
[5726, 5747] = 44.9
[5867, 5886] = 44.2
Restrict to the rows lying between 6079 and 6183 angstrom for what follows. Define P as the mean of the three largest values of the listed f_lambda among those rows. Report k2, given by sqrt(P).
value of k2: 6.56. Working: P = 43.1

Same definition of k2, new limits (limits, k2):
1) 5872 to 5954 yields 6.65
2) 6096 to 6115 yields 6.56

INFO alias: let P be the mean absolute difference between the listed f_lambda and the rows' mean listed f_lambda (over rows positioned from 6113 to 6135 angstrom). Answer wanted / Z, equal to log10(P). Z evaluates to 0.26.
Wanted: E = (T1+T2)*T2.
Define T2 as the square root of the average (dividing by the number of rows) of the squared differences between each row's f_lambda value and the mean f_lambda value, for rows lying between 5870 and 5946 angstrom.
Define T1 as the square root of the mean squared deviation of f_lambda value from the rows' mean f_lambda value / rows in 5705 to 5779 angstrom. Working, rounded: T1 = 1.99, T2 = 6.1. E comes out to 49.9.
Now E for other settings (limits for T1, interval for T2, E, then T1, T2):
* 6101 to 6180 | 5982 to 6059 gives 6.6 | 3.36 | 1.4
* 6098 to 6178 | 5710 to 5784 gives 9.5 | 3.38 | 1.8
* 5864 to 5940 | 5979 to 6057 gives 10.5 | 6.14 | 1.4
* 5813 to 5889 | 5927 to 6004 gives 3.2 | 1.85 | 1.1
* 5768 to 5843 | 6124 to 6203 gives 13.5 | 1.54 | 3.0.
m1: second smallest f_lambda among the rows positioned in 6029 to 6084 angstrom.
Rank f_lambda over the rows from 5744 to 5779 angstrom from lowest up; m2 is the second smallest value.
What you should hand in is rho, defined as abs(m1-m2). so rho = 0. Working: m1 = 41.24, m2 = 41.21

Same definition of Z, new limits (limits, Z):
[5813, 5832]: -0.03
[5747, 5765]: 0.01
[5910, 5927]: 0.00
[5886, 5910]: 0.84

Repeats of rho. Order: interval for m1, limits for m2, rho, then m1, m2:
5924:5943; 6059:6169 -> 8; 41.75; 33.63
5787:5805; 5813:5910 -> 19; 41.67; 22.44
